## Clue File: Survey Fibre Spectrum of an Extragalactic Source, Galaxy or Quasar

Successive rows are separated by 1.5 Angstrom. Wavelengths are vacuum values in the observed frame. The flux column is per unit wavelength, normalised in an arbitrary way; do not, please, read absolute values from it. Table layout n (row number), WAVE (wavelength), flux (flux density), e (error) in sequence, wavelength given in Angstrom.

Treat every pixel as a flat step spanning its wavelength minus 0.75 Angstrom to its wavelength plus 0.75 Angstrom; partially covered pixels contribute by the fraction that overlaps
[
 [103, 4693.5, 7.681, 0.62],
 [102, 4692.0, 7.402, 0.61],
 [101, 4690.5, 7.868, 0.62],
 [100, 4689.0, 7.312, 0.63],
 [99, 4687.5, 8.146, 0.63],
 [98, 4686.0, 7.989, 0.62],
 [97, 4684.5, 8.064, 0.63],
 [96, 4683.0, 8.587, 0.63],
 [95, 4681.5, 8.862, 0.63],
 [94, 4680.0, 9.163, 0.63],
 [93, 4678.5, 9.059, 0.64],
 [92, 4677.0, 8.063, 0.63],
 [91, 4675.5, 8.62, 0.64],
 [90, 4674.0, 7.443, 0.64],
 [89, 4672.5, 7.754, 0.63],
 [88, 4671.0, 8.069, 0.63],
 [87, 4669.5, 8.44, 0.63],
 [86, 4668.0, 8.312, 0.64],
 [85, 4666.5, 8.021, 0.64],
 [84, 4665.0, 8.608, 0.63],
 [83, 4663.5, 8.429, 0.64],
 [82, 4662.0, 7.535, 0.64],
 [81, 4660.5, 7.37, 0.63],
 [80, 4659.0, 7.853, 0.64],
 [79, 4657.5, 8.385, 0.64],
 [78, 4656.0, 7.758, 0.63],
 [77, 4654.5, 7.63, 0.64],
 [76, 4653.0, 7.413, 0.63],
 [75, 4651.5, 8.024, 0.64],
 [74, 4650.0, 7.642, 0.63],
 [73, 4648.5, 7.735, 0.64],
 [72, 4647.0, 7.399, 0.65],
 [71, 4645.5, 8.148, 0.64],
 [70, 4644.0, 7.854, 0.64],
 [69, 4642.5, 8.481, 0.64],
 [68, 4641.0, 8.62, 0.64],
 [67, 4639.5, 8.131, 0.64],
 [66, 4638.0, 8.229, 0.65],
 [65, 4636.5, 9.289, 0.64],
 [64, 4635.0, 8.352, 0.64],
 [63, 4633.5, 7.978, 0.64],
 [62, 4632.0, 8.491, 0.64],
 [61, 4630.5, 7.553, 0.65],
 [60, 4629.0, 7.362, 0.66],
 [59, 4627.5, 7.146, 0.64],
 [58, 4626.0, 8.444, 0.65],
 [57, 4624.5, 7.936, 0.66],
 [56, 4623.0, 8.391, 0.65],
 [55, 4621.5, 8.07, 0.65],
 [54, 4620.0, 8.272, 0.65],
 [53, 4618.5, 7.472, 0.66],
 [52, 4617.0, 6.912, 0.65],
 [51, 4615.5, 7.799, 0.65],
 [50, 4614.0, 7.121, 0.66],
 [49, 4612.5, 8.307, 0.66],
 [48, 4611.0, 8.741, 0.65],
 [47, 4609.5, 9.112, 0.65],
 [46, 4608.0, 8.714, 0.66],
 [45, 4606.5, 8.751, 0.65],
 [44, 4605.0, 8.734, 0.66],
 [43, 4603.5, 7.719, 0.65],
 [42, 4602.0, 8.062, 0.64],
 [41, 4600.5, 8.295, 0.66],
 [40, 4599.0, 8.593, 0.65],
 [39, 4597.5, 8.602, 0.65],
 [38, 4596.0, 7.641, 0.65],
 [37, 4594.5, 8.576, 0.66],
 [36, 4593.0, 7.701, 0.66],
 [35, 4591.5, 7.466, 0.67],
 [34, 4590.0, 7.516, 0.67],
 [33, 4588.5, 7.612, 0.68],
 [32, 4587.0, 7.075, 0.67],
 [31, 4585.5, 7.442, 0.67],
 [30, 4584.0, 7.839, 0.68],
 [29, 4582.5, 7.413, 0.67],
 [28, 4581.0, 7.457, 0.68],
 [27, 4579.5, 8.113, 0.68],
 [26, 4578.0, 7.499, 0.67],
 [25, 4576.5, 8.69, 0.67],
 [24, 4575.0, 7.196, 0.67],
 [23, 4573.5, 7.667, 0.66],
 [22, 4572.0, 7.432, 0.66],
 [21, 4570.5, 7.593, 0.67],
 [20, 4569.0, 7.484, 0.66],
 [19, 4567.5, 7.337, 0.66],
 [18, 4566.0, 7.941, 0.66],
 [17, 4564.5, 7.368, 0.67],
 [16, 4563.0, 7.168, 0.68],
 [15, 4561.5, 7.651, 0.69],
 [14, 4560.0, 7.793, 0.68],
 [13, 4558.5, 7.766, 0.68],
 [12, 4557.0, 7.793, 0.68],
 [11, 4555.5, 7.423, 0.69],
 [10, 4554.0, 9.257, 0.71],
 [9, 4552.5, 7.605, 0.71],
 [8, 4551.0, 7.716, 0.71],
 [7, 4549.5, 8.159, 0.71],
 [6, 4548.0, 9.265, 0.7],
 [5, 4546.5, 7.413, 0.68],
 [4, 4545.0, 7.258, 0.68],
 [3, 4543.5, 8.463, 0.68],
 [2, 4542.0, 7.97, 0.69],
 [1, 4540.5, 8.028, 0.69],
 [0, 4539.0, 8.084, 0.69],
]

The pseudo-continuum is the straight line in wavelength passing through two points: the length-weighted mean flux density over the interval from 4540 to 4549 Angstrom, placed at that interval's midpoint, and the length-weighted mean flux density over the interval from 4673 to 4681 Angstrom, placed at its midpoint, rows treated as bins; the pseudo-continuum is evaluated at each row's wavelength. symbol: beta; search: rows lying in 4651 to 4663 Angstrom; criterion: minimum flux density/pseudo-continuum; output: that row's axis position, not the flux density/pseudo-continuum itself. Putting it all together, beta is 4660.5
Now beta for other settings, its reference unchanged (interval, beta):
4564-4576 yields 4575.0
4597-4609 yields 4603.5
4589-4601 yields 4591.5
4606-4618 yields 4617.0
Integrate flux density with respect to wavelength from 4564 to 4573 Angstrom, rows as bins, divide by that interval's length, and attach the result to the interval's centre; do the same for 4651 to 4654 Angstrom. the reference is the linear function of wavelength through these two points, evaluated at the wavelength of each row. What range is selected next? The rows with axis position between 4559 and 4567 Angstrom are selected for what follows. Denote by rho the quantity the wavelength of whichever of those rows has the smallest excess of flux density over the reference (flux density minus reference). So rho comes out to 4563.0 Angstrom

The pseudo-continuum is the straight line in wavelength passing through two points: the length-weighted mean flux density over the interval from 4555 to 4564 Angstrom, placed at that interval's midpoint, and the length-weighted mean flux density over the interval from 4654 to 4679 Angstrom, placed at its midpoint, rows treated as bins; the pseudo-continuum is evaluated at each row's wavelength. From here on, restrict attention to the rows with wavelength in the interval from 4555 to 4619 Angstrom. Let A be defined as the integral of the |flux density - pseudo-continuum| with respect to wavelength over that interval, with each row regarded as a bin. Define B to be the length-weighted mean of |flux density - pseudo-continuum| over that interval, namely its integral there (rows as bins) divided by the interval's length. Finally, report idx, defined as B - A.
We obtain -26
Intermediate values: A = 27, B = 0.42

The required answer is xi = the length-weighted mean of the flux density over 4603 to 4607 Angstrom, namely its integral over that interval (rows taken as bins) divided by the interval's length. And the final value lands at 8.4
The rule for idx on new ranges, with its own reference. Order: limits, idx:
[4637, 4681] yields -17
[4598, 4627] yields -16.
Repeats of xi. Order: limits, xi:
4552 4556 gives 8.2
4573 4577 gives 7.8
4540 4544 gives 8.1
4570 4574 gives 7.6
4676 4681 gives 8.8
